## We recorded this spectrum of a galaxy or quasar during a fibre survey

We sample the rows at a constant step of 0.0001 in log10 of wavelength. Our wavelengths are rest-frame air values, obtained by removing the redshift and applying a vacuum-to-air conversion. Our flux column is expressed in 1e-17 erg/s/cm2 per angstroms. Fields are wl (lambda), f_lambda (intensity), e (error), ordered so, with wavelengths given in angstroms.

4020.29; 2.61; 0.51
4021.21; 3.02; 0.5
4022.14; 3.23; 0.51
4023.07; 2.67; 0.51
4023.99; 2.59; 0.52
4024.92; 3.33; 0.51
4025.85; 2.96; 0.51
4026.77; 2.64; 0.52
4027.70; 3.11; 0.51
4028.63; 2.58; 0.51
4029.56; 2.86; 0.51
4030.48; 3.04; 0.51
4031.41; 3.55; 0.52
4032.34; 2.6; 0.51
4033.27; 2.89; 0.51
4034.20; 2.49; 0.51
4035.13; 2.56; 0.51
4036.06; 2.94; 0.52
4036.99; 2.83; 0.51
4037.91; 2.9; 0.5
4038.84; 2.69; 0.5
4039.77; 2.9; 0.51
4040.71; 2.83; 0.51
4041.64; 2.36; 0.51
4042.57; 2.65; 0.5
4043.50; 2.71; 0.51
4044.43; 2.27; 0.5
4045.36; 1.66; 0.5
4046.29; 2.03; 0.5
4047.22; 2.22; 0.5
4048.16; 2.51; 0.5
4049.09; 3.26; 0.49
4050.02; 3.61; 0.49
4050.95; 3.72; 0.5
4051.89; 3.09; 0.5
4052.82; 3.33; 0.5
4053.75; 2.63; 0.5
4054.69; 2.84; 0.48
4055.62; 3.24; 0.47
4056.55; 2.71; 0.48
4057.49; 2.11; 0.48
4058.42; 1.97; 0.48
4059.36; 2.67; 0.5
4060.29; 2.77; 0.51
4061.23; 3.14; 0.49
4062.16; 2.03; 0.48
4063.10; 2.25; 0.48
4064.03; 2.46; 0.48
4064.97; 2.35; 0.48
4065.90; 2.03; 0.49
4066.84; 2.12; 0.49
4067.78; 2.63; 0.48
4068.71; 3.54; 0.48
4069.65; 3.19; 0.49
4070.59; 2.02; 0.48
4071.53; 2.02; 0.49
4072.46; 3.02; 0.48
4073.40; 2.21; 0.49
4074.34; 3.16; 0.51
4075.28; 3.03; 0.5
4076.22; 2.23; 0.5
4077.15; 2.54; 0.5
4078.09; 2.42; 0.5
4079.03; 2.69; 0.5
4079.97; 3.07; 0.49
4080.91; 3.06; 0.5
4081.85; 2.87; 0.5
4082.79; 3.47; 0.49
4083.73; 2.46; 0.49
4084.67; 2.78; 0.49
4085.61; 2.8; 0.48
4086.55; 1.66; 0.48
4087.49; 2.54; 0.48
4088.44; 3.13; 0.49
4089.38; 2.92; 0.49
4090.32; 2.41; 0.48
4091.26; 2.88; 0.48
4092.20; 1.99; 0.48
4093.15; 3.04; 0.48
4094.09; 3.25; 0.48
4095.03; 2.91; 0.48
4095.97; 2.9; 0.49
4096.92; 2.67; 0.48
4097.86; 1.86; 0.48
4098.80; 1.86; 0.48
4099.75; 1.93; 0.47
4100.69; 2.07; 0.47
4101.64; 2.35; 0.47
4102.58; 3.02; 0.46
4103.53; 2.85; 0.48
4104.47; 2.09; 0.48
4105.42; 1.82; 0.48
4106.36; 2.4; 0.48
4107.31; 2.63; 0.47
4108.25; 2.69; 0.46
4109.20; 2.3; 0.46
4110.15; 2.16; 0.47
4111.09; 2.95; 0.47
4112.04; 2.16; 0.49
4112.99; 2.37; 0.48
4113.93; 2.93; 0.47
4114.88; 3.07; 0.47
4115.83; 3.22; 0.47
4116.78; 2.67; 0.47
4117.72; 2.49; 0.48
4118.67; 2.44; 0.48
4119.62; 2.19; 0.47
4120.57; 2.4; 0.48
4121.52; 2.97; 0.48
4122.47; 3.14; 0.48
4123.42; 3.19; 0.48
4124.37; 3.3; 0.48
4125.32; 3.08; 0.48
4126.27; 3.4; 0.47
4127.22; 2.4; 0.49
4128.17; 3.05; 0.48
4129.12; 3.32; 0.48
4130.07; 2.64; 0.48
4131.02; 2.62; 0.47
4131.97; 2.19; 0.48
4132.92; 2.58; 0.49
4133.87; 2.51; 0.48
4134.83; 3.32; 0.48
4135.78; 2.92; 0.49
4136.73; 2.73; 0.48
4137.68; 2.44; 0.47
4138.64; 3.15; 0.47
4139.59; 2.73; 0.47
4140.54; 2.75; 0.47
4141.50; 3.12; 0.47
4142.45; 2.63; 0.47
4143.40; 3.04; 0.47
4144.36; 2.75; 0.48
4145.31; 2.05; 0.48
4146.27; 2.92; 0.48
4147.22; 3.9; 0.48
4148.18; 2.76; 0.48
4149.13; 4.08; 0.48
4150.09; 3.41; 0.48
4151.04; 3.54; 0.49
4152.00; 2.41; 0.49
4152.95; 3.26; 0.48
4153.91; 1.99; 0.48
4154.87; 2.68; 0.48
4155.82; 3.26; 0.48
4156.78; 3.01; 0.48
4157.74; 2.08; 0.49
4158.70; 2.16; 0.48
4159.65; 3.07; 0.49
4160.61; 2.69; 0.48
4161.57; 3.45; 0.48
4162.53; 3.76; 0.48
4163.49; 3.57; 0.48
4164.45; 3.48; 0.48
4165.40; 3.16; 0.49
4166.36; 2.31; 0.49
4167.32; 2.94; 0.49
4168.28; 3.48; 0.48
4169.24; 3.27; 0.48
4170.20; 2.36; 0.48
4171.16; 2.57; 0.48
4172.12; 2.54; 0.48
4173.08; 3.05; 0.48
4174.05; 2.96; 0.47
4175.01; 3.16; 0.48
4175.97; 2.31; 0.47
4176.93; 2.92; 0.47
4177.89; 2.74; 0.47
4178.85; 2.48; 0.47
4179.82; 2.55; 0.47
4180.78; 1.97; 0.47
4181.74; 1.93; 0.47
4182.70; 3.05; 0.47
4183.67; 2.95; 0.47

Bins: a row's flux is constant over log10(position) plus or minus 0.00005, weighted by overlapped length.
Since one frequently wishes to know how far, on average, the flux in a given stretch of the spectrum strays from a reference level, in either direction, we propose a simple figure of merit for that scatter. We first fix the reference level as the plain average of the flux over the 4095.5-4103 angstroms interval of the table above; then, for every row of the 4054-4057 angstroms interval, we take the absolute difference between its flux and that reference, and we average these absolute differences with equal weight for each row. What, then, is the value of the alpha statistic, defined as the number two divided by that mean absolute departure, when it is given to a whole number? 3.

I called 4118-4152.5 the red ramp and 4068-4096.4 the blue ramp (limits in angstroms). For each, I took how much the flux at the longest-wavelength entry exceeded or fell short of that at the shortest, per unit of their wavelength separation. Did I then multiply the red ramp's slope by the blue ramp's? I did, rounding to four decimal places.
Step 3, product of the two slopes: 0.0000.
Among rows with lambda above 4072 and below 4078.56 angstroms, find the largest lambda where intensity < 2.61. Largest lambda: 4078.09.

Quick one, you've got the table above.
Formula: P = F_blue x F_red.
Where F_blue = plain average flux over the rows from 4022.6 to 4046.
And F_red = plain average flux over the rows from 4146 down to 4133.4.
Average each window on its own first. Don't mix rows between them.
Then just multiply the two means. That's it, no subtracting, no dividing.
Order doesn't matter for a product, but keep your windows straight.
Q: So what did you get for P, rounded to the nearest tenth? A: 7.6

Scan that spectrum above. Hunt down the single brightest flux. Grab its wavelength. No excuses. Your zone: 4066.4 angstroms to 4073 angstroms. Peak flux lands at 4068.71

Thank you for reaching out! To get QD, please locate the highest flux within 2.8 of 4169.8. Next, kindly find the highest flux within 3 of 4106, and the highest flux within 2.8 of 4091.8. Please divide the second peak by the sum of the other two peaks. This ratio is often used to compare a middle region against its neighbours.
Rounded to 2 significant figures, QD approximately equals 0.42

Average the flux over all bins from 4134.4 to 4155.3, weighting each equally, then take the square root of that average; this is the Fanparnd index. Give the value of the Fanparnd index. 1.71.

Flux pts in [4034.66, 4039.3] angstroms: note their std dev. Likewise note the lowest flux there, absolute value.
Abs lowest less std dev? 2.4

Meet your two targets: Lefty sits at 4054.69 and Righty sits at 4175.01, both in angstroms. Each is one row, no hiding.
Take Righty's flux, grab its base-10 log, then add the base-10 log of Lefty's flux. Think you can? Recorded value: 0.95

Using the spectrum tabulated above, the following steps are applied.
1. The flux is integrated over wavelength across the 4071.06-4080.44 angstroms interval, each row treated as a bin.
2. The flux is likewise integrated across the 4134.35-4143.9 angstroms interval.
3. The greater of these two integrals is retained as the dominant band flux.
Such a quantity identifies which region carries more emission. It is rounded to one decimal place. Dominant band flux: 27.5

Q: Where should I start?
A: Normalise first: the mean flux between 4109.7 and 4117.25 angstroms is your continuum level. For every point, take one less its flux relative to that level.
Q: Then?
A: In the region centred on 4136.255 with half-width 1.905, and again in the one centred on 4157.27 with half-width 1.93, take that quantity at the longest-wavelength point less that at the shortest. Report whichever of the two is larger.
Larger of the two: 0.41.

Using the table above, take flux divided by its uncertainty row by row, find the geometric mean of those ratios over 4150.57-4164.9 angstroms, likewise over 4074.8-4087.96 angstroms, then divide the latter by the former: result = 0.89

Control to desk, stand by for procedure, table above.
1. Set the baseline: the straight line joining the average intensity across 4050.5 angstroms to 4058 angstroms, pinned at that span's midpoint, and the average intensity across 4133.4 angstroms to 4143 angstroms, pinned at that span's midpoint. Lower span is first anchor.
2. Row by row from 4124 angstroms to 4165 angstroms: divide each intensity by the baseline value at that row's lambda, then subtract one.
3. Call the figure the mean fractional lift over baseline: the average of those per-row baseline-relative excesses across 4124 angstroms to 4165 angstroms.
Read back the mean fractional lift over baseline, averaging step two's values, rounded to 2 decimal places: 0.04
